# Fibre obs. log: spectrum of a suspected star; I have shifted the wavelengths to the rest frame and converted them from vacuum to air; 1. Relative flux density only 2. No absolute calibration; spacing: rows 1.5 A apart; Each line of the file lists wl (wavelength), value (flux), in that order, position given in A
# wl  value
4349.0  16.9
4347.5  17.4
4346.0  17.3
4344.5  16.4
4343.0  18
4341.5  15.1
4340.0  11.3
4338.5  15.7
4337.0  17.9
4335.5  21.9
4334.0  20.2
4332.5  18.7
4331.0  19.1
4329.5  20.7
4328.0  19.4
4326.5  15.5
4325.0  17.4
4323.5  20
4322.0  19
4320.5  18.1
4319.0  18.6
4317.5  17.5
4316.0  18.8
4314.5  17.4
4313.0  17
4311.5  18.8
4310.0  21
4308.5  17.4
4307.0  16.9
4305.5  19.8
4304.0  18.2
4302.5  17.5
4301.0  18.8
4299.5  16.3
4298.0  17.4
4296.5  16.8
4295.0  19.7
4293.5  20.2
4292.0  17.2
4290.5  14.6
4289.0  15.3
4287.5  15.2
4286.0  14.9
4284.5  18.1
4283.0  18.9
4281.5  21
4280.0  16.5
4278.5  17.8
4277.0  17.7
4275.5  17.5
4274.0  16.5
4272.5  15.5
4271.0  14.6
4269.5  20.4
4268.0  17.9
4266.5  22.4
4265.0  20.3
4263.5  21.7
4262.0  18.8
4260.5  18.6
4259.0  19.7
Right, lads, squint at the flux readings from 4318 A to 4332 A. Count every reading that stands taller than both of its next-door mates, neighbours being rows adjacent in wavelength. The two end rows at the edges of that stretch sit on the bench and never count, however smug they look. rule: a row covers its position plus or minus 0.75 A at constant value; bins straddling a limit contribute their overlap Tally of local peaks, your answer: 2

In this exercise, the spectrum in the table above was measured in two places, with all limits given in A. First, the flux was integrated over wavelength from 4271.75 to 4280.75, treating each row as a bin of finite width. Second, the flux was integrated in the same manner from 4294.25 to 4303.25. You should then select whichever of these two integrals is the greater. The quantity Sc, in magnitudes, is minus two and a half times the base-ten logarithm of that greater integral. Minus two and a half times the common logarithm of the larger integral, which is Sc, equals -5.51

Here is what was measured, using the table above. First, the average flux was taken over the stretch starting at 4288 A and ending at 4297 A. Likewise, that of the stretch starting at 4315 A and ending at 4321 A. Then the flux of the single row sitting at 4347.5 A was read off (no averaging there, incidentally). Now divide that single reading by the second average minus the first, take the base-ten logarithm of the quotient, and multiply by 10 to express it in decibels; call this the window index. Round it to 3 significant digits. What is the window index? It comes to 12.6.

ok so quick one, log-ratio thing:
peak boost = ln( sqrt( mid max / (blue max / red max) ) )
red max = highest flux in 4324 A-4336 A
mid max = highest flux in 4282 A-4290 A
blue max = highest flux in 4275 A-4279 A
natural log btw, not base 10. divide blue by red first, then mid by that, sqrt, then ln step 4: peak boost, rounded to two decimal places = 1.57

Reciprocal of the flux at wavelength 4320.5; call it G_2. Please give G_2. 0.0552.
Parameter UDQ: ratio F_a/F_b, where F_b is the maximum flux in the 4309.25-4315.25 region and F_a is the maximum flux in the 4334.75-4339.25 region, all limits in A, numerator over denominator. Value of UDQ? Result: 1.04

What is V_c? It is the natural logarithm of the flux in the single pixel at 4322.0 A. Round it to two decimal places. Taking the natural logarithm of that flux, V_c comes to 2.94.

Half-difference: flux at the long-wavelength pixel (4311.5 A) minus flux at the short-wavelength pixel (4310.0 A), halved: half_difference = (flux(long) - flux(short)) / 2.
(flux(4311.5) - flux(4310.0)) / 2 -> -1.1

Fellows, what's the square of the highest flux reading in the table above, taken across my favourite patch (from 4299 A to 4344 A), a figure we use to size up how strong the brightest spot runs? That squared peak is 480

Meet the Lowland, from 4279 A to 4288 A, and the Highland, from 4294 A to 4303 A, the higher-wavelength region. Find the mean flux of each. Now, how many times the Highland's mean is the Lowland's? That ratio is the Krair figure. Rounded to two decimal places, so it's 0.98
